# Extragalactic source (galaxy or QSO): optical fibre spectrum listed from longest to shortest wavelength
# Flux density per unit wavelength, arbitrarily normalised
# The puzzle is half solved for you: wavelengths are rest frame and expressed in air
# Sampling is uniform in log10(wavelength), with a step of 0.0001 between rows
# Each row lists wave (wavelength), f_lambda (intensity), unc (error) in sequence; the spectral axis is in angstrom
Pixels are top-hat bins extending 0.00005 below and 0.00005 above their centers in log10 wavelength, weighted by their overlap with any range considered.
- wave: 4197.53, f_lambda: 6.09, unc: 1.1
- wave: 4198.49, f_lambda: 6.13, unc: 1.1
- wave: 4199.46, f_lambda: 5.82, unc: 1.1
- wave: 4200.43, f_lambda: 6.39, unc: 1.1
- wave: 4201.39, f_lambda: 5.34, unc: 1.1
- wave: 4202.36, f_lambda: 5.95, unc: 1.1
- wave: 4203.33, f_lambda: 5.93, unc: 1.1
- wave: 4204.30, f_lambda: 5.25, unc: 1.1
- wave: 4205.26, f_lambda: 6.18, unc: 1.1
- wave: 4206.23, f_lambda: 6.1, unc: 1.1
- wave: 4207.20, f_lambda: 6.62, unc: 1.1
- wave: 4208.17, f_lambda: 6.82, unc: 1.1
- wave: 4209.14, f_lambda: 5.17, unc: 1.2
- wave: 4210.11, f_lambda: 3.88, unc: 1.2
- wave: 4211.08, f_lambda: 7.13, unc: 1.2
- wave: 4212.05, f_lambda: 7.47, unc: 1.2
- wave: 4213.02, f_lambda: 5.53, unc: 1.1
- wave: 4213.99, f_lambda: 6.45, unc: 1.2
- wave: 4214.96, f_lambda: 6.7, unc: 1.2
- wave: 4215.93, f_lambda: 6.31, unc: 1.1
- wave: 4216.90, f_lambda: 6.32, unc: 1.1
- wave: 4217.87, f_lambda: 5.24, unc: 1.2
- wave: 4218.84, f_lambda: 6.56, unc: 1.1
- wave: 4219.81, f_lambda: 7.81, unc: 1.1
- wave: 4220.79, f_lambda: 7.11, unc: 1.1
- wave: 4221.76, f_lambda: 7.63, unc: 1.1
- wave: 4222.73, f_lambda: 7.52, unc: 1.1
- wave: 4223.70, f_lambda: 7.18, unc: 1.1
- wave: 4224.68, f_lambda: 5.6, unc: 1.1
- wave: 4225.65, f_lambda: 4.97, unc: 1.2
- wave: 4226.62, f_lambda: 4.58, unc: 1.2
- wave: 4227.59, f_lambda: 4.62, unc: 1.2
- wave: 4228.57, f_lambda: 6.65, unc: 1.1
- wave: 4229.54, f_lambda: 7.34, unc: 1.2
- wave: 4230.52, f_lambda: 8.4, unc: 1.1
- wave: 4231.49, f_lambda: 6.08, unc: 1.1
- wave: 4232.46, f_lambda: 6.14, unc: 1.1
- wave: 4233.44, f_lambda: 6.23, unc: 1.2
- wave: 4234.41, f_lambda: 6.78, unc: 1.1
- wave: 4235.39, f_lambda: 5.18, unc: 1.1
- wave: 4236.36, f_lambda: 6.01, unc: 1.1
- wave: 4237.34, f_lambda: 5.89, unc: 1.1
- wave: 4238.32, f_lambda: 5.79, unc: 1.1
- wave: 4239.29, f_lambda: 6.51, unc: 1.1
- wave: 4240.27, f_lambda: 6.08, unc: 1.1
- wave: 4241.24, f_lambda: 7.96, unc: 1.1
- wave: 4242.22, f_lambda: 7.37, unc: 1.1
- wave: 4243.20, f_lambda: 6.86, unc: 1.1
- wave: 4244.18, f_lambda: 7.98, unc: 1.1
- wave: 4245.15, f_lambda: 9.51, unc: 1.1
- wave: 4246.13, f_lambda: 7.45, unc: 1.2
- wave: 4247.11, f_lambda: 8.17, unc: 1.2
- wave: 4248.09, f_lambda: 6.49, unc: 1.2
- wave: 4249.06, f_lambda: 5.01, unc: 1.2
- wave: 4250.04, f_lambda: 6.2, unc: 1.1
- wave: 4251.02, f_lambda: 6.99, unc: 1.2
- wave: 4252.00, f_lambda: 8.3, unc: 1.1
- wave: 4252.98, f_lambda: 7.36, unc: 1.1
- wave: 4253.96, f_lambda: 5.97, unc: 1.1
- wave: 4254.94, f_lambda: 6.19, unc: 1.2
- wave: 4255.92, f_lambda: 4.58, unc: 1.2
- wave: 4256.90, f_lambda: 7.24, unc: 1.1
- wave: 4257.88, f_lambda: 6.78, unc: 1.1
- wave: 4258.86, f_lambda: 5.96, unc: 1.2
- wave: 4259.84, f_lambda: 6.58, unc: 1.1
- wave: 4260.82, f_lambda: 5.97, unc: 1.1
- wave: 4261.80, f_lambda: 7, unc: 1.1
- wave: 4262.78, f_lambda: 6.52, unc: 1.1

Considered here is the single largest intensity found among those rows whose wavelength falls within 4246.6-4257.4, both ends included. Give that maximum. 8.3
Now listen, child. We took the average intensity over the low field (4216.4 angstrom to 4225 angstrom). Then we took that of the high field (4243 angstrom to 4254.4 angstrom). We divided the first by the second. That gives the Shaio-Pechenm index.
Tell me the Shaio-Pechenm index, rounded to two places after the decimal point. 0.94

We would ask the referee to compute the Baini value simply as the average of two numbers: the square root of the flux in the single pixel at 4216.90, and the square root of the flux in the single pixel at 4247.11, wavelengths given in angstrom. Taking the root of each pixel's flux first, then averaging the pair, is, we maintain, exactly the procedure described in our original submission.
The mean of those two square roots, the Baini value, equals 2.69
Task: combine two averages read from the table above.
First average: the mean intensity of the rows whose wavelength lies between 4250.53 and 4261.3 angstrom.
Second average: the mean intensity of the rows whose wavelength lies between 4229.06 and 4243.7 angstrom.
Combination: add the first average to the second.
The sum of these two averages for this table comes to 13.1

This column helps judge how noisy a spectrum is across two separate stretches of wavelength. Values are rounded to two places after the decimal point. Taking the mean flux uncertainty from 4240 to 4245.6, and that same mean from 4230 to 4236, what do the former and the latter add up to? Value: 2.22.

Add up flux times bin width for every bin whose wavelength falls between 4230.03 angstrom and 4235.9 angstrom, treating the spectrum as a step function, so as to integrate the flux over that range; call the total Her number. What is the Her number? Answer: 38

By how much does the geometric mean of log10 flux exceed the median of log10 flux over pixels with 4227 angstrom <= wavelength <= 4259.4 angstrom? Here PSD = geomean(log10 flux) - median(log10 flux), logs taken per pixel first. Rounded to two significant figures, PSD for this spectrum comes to 0.0013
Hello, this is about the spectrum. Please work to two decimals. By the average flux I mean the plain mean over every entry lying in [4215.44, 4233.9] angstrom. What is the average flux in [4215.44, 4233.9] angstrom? 6.44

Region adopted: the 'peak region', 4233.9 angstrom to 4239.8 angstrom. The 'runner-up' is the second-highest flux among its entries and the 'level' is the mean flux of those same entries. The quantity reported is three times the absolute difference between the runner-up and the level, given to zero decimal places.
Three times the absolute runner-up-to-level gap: 1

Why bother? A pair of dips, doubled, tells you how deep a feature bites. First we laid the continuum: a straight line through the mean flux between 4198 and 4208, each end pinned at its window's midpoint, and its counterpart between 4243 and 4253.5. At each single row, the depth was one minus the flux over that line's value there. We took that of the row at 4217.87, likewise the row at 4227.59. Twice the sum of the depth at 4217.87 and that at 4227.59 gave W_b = 0.99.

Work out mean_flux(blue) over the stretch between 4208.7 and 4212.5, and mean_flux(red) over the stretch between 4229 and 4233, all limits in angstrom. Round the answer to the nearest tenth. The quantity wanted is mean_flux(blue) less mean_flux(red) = -1.1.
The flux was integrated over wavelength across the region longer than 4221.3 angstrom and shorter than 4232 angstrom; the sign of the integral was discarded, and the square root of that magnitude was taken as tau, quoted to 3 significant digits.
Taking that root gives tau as 8.29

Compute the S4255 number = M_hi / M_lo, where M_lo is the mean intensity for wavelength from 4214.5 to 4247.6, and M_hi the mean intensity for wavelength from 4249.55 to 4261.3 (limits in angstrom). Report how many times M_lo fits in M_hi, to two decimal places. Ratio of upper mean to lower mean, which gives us 0.98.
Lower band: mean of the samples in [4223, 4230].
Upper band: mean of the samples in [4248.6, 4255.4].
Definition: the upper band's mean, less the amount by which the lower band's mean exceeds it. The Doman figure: 7.3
